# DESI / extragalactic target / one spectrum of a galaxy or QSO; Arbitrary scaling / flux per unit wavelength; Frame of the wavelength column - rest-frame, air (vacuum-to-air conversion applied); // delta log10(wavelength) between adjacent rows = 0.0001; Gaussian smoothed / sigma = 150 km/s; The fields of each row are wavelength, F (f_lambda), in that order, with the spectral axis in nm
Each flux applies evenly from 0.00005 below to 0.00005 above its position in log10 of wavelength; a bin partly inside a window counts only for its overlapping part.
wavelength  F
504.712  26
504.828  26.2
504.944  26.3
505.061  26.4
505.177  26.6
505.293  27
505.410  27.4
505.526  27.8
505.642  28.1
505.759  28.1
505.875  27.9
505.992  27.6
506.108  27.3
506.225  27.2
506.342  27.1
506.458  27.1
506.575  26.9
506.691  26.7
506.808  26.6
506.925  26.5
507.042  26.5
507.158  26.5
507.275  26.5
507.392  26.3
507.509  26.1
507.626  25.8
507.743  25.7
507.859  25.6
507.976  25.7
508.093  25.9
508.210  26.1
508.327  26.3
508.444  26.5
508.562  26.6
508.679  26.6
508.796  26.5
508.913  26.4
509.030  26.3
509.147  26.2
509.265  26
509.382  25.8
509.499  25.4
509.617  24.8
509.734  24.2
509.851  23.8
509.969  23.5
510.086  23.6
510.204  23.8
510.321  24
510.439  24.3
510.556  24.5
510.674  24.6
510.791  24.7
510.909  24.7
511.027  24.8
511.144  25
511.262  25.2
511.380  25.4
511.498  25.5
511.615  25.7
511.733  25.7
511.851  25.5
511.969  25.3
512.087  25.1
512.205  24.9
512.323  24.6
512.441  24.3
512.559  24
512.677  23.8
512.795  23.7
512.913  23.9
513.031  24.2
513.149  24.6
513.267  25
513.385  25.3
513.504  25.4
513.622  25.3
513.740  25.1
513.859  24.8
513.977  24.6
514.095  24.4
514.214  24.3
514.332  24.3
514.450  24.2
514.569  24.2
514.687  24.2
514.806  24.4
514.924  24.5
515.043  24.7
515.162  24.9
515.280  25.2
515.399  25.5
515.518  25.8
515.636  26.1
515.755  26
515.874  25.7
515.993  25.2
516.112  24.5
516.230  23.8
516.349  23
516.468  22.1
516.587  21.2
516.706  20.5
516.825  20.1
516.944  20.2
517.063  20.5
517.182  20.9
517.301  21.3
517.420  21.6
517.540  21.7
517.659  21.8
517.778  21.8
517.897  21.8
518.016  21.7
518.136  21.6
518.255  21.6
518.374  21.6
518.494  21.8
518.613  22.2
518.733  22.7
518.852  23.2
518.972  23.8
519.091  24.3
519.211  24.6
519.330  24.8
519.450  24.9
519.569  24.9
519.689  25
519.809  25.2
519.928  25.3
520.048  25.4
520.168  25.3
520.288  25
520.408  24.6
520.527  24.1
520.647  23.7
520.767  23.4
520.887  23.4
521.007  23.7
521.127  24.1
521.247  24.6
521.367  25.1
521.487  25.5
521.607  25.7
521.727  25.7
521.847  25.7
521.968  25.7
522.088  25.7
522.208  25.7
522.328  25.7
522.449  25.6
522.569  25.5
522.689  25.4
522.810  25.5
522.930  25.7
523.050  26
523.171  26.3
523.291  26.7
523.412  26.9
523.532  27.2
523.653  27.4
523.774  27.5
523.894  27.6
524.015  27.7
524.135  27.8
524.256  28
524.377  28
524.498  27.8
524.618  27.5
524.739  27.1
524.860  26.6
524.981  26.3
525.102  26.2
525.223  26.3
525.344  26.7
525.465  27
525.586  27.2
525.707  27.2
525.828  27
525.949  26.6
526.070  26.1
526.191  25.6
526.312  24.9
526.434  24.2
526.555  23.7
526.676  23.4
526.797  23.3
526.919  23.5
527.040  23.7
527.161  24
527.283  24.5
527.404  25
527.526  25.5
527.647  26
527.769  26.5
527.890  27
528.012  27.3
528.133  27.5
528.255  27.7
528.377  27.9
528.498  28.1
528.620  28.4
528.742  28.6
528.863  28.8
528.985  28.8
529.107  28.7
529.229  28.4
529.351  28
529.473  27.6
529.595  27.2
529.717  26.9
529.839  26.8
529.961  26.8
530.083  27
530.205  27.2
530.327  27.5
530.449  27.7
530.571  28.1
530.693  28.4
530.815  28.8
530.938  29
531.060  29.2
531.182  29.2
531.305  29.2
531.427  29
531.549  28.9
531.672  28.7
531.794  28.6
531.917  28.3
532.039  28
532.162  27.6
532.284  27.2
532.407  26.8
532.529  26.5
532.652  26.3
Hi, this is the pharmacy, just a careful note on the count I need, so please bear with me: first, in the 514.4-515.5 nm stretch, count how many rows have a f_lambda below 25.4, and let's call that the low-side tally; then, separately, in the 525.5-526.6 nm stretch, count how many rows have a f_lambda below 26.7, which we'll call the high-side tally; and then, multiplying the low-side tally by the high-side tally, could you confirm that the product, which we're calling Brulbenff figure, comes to 48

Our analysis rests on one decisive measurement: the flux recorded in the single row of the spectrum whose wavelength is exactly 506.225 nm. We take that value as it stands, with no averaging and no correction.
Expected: 27.2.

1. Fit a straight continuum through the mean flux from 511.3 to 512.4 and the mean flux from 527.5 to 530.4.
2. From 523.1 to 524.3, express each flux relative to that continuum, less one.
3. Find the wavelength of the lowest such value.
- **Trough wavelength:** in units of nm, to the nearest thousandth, 523.171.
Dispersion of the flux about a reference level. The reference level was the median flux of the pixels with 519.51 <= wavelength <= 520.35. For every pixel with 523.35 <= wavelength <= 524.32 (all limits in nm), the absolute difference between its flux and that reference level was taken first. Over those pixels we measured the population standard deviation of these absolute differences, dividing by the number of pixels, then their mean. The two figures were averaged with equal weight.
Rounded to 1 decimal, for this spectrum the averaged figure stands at 1.3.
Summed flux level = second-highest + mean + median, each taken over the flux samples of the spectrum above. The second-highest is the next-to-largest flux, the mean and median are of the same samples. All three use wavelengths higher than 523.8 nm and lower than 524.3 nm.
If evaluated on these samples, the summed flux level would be 83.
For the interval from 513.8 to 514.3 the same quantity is 74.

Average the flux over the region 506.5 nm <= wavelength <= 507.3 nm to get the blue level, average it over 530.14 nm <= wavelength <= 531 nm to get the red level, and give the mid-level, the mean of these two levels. 27.4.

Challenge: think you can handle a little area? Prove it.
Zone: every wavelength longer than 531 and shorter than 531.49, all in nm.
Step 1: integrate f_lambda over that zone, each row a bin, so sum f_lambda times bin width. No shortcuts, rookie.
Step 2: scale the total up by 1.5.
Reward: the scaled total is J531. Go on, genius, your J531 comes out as 21.4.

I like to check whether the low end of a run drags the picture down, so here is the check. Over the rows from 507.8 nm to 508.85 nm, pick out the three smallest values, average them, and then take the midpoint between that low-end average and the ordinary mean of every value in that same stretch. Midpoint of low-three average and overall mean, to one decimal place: 26.0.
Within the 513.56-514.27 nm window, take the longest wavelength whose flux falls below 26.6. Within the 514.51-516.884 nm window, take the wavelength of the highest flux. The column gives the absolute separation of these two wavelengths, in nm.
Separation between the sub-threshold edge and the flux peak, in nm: 1.42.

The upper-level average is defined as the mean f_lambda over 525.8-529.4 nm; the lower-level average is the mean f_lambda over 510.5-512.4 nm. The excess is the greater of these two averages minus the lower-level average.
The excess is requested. 1.2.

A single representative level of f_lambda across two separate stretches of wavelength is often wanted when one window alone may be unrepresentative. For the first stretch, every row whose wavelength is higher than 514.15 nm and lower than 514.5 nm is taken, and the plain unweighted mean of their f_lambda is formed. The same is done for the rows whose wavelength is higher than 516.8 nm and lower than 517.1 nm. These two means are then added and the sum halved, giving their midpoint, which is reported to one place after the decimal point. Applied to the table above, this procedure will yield 22.3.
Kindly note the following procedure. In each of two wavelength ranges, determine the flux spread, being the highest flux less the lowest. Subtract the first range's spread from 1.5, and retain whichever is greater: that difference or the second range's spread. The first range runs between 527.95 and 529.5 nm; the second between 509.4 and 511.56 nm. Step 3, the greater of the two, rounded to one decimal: 2.0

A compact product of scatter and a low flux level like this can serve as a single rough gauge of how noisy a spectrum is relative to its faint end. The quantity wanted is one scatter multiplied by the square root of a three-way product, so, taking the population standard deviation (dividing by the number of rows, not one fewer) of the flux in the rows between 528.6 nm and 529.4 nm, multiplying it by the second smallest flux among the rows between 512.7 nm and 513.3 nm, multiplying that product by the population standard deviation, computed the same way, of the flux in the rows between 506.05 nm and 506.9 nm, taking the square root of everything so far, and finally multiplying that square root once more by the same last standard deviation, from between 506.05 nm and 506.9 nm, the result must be 0.30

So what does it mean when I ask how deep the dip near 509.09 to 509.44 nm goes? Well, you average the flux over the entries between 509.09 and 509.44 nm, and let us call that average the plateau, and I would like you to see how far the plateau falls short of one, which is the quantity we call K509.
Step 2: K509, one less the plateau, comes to -25.0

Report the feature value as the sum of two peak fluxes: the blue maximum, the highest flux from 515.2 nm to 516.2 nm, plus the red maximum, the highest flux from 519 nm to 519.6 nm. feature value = 51.0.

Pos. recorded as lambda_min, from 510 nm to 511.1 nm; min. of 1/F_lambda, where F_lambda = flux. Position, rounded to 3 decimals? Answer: 511.027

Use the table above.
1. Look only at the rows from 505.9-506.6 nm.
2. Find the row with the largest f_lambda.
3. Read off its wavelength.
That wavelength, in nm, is 505.992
